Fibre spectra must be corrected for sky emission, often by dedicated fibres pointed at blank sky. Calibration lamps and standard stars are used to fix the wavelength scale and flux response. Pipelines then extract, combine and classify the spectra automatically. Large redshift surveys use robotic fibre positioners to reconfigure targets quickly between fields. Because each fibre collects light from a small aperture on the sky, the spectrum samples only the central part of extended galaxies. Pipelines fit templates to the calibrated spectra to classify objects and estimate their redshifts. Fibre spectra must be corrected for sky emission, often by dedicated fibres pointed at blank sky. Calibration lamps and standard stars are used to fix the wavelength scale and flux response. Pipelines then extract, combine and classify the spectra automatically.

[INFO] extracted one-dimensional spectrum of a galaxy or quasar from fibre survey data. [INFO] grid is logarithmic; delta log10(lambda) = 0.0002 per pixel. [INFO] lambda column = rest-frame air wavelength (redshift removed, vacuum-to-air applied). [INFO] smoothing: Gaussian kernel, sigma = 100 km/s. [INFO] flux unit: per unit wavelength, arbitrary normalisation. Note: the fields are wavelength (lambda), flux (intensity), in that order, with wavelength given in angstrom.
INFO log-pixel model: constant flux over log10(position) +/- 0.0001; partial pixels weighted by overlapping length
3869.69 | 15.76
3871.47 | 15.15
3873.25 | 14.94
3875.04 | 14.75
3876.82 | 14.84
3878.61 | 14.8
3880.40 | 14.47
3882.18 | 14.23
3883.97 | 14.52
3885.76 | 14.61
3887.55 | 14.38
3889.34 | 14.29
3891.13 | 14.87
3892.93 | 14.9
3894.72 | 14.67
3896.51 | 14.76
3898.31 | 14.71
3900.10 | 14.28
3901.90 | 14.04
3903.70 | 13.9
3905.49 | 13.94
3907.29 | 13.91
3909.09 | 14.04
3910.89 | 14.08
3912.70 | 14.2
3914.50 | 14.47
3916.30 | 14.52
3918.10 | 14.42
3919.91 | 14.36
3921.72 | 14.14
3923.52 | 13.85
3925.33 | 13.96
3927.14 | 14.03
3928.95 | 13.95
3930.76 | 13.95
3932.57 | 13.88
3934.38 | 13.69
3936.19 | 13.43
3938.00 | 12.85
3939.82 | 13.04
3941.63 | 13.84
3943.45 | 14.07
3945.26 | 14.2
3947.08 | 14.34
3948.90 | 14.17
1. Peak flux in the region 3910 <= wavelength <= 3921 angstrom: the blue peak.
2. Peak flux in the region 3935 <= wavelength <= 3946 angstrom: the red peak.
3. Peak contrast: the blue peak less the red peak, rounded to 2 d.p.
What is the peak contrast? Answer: 0.32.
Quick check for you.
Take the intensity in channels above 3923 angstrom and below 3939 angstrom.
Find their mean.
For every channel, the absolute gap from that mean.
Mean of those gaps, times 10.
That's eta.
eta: 2.7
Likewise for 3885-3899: 1.7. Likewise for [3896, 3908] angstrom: 3.1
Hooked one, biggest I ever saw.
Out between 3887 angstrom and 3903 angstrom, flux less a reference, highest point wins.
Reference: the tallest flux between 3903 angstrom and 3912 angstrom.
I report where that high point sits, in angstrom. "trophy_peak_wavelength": 3892.93 angstrom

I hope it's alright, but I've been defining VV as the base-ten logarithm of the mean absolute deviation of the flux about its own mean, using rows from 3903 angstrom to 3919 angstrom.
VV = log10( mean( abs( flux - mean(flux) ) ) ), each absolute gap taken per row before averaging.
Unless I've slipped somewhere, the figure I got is -0.67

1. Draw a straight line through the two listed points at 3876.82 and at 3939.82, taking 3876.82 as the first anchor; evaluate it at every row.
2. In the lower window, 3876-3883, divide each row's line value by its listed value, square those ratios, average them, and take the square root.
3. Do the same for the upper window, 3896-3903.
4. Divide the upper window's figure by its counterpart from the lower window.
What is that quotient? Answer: 0.97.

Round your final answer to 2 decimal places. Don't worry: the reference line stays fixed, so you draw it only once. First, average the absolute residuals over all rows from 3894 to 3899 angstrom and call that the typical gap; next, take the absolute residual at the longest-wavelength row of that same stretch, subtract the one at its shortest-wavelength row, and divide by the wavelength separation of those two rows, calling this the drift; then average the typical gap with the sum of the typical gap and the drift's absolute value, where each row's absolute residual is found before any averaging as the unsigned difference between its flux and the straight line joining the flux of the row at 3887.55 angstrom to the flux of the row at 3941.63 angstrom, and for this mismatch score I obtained 0.43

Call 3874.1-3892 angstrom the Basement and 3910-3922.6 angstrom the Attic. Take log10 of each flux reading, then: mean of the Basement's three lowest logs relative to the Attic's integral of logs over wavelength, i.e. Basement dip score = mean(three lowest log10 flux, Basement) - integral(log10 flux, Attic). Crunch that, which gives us -13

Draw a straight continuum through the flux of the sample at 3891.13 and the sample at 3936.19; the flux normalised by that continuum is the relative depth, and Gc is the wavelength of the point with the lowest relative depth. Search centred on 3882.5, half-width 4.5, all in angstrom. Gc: 3882.18 angstrom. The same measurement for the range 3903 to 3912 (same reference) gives 3903.70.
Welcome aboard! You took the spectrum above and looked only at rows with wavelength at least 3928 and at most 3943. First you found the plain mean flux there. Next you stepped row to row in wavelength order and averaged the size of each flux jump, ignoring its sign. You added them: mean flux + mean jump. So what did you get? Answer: 13.9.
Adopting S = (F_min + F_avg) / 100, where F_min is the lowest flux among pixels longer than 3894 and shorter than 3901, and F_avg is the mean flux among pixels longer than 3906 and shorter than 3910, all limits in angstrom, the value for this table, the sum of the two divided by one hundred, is 0.2825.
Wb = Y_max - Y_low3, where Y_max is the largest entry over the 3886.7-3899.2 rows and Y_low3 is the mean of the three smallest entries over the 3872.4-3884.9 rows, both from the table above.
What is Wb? 0.49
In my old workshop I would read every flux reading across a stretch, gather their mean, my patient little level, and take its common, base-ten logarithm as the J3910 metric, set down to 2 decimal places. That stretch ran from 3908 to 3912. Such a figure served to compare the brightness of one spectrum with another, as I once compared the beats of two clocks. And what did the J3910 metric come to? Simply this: 1.15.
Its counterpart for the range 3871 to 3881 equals 1.17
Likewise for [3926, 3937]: 1.14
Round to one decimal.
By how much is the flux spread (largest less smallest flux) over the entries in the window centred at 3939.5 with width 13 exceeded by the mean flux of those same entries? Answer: 12.2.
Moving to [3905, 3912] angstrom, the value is 13.8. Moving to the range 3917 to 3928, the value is 13.6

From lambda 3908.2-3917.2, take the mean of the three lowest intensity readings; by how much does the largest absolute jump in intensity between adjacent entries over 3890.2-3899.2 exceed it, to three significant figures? -13.9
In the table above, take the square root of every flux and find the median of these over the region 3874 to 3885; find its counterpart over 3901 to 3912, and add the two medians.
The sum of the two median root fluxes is 7.566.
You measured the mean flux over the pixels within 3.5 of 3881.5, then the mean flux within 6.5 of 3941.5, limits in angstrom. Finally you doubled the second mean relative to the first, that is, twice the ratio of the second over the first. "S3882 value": 1.89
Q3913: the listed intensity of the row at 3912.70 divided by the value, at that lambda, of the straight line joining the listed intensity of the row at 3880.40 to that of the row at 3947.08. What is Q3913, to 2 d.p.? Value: 0.99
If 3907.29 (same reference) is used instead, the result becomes 0.96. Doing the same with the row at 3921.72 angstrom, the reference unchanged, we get 0.98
